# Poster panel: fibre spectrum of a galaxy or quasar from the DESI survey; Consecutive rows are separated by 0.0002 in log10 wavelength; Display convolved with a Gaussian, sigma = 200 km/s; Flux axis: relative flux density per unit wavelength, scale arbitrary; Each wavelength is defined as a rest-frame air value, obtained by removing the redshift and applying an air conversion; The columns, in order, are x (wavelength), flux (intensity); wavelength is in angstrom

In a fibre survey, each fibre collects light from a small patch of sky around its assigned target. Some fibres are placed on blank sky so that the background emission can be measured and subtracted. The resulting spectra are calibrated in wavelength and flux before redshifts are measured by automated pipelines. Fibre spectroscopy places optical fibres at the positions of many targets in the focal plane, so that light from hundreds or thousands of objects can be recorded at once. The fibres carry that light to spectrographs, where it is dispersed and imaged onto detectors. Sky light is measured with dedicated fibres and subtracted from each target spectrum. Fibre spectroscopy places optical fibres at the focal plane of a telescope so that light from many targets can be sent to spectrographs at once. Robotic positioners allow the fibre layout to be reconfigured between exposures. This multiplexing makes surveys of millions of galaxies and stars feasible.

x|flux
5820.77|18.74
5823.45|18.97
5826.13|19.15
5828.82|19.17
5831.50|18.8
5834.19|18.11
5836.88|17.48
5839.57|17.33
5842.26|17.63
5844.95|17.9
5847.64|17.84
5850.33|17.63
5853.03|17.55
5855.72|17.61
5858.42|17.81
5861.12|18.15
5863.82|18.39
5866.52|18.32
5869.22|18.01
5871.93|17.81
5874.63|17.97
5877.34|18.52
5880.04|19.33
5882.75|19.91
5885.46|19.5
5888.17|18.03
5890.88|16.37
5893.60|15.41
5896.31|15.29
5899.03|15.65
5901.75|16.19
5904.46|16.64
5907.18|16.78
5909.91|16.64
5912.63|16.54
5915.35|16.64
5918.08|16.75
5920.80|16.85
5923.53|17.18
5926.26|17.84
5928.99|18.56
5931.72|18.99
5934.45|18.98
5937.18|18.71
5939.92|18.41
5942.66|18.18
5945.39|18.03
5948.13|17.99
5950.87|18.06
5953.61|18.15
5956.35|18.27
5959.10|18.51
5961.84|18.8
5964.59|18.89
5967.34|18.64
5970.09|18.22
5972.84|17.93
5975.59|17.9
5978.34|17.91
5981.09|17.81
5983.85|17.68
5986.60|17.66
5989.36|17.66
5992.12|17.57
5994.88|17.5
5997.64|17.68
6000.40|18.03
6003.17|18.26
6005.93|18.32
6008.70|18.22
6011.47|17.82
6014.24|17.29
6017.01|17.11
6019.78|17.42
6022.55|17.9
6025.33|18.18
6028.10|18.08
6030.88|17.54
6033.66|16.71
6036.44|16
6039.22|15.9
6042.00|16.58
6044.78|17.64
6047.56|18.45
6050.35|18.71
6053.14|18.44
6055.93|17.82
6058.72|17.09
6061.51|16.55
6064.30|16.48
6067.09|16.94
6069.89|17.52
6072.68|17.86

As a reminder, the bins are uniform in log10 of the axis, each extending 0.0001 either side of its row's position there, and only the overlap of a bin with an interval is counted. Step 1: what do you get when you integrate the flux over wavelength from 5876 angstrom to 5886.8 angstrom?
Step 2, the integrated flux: 209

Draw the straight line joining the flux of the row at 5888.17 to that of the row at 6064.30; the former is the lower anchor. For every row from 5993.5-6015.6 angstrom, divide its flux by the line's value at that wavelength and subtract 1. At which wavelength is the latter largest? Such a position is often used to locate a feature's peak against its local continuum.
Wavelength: 6005.93 angstrom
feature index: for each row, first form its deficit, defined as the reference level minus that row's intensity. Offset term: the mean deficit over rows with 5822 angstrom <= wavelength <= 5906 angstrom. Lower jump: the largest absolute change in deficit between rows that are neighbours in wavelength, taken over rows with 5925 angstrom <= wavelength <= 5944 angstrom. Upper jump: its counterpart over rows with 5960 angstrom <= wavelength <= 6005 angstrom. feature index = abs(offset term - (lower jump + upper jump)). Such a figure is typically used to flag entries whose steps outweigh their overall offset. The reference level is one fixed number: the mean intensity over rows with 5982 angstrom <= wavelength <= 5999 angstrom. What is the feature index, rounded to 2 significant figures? 1.3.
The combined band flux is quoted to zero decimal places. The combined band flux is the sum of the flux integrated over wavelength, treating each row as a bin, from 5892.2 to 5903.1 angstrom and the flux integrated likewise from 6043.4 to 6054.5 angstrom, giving 374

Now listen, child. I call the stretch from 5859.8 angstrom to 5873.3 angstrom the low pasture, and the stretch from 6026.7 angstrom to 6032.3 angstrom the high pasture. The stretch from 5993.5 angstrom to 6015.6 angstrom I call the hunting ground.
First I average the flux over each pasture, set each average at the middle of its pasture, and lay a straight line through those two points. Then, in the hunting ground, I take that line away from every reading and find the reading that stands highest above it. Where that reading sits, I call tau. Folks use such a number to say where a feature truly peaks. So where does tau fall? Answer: 6005.93 angstrom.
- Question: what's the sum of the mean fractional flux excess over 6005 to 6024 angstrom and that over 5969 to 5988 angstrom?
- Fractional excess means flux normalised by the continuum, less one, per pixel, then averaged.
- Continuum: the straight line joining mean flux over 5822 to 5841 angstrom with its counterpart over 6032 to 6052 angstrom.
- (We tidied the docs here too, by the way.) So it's 0.04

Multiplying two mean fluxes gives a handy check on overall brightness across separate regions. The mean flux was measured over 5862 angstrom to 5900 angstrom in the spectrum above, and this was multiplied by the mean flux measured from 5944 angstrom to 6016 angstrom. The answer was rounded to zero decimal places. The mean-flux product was 320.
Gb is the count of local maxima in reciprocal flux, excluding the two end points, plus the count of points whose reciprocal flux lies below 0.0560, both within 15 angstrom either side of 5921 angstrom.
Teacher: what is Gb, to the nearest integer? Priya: 4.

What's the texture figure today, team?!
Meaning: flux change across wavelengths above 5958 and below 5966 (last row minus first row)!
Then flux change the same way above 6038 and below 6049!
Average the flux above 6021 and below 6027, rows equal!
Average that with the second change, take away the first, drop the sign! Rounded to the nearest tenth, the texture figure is 9.9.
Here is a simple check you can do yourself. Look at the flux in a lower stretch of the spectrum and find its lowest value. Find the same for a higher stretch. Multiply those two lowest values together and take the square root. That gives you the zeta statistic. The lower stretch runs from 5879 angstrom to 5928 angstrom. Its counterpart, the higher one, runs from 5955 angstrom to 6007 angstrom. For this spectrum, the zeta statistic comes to 16.4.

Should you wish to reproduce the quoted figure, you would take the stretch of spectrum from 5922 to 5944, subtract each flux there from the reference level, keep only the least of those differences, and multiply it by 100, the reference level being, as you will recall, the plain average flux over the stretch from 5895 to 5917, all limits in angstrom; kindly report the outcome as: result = -269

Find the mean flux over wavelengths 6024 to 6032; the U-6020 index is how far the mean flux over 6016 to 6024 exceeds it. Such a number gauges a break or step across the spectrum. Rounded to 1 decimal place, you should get -0.5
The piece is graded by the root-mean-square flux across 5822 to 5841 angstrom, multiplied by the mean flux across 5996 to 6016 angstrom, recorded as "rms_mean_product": 331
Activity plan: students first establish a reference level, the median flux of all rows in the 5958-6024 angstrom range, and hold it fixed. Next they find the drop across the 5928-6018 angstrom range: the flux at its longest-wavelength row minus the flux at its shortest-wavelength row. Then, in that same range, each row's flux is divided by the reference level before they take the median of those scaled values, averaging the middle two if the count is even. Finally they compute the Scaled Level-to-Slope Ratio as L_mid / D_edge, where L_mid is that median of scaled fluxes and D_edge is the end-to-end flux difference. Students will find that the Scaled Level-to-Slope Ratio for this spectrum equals -0.70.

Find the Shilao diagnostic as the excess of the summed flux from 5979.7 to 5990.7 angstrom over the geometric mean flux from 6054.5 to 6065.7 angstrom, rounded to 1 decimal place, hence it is 53.8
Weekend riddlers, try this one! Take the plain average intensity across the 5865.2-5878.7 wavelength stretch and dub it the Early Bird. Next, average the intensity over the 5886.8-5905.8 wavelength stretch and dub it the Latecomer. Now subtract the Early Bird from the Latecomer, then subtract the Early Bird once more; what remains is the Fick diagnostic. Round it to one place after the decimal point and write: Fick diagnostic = -20.0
